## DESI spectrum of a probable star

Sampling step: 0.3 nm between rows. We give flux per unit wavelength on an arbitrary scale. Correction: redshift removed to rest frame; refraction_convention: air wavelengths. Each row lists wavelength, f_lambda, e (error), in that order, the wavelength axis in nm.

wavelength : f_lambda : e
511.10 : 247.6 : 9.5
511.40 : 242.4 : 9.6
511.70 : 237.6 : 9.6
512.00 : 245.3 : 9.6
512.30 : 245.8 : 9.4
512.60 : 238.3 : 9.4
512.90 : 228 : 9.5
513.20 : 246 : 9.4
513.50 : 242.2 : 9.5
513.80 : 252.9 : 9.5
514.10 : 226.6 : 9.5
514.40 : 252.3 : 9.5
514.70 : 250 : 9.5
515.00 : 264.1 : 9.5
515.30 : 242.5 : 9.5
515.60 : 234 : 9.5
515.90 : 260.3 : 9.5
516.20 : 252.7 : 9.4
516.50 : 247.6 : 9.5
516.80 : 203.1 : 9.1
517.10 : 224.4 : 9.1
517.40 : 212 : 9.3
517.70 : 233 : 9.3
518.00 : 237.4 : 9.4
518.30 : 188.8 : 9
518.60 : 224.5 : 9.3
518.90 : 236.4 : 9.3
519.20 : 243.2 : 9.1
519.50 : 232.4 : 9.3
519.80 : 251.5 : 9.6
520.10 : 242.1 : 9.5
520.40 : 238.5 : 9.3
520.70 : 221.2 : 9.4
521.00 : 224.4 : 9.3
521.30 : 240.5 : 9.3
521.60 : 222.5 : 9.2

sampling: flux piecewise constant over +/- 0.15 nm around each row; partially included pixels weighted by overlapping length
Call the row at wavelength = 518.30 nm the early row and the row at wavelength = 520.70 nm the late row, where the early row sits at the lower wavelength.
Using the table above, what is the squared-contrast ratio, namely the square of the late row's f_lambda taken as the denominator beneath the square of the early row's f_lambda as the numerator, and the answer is 0.73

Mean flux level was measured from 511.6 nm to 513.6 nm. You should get 240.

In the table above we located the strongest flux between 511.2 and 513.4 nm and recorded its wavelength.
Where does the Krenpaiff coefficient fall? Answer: 513.20 nm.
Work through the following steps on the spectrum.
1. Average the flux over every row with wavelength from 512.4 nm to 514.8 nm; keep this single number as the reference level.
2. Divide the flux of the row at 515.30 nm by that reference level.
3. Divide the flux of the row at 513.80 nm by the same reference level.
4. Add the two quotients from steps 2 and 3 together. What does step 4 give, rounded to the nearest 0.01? 2.05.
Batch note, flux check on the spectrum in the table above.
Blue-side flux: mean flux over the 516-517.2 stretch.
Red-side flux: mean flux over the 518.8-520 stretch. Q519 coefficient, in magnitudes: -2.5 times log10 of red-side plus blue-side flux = -6.69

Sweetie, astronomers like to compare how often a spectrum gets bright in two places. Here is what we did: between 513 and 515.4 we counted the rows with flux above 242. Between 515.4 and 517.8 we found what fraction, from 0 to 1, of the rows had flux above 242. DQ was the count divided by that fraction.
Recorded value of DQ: 19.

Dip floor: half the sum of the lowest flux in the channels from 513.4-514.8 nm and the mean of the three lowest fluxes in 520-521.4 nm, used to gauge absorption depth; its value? 227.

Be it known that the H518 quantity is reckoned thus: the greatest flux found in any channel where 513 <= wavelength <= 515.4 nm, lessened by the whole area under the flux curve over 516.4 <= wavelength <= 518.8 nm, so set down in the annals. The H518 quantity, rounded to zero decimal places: -267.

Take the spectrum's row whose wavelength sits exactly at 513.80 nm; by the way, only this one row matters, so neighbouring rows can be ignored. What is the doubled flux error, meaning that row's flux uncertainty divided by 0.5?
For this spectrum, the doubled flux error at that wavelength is 19.0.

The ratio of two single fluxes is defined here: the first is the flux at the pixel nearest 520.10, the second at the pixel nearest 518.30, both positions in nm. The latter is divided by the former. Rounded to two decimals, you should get 0.78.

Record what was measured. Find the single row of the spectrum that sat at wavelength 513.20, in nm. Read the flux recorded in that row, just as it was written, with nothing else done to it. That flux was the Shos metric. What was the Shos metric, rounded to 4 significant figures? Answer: 246.0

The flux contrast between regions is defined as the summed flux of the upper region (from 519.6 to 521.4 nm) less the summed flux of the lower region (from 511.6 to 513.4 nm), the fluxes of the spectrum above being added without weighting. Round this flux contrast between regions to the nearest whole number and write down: -23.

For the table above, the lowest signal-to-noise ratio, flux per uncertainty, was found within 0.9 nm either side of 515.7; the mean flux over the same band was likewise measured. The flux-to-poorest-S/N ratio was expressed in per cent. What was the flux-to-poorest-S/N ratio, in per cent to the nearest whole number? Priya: 1016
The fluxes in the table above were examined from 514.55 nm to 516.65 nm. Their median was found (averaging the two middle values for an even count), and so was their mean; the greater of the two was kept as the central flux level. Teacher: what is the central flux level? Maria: 250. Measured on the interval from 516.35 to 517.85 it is 224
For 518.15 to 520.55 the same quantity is 237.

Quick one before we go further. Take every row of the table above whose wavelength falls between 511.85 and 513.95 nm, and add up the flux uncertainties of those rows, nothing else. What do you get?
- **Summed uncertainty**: 66.3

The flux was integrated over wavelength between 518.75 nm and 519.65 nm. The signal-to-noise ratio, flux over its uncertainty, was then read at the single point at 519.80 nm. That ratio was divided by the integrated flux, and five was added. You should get 5.12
